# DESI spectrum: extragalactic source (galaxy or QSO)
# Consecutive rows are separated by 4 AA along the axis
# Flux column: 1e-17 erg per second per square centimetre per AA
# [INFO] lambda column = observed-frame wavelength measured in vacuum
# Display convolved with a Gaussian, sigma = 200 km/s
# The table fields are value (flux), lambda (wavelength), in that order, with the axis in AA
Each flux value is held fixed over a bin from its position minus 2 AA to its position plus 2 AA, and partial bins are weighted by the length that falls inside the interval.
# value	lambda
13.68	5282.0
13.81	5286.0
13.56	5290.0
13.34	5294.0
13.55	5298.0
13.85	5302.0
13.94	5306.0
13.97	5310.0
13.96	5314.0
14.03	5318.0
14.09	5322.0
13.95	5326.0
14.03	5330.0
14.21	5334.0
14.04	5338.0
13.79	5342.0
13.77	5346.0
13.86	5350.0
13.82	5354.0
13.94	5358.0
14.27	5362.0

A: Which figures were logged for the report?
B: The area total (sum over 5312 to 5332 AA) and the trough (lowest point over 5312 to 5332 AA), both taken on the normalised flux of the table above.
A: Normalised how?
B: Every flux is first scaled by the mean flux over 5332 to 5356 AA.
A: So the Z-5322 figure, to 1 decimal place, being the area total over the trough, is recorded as 5.0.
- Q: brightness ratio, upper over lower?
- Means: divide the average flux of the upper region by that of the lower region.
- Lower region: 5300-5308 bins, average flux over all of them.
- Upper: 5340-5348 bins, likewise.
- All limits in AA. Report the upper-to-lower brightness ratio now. 0.99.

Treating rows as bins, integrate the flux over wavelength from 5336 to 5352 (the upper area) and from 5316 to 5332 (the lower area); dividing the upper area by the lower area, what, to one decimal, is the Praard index 1.0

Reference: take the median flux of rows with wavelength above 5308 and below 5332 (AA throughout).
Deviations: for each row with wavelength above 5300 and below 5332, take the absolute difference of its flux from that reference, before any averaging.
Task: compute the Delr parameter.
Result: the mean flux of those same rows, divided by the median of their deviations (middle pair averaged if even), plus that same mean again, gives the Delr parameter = 325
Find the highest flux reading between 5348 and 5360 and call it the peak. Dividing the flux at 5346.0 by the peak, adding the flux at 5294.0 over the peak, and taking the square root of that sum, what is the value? 1.39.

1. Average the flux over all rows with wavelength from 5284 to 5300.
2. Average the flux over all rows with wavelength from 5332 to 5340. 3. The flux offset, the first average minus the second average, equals -0.6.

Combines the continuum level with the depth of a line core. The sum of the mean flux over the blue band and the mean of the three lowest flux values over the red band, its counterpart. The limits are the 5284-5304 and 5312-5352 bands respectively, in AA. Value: 27.4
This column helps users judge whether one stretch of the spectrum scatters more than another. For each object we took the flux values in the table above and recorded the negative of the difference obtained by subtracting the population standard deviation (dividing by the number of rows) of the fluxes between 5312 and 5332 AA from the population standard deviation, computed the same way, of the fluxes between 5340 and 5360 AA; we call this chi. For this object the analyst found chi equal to -0.01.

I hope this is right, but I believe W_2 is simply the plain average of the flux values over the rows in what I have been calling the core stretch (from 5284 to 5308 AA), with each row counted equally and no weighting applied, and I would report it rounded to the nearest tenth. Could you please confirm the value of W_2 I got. 13.7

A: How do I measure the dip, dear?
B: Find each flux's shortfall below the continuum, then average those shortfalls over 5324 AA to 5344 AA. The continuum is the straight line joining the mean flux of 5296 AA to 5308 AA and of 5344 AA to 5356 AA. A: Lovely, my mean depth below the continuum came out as -0.200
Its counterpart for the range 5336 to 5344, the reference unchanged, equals -0.106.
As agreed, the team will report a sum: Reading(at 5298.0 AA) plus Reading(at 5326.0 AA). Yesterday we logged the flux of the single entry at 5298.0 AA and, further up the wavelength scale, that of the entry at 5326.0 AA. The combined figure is 27.5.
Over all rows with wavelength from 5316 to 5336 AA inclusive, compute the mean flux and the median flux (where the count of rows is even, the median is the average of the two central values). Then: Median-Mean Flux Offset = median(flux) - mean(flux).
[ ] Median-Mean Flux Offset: -0.032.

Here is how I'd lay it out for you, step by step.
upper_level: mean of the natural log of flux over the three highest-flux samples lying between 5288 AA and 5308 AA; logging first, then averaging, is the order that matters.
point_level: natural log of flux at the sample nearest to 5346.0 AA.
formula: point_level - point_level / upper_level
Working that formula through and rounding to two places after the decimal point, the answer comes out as 1.62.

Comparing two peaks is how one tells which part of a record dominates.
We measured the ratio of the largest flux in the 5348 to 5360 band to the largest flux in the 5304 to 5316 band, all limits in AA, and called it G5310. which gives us 1.00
